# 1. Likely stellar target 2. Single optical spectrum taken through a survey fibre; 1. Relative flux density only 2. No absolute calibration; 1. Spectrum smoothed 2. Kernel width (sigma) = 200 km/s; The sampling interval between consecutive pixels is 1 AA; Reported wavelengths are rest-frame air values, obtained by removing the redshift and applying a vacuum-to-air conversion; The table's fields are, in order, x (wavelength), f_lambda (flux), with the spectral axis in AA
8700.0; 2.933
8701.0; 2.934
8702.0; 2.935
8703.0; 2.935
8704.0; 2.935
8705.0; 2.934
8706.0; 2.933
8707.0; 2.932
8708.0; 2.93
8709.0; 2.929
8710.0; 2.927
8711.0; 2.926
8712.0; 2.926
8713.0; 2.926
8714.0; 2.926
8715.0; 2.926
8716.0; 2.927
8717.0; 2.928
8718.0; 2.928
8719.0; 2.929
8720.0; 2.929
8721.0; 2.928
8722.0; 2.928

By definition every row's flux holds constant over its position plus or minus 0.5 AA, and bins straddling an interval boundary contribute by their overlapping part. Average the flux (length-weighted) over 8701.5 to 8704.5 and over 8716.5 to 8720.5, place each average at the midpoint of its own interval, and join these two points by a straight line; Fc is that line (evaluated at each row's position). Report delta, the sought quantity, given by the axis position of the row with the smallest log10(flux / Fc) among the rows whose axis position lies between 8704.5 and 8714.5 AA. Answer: 8711.0 AA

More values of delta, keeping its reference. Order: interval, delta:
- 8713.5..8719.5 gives 8714.0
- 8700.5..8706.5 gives 8701.0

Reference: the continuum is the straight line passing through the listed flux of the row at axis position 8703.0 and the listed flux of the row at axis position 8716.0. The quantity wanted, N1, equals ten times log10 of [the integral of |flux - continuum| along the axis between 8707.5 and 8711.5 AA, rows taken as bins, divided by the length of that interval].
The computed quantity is -25.2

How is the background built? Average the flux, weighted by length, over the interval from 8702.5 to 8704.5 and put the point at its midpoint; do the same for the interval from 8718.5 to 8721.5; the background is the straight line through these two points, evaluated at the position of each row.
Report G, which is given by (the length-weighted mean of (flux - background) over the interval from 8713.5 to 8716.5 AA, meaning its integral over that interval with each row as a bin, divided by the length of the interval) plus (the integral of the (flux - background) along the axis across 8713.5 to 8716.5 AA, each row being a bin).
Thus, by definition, -0.017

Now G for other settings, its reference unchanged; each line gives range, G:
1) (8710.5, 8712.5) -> -0.018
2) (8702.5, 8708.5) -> -0.007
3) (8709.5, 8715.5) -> -0.038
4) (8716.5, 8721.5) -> -0.004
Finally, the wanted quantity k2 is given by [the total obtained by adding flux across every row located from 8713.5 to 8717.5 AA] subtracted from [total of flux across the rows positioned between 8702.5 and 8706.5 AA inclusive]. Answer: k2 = 0.030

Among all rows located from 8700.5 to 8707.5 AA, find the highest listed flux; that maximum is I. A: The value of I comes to 2.935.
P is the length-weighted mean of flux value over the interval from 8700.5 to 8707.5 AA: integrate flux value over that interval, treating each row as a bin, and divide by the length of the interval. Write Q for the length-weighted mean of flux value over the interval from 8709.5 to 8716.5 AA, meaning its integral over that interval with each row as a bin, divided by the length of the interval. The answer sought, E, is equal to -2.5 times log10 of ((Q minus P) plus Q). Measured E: -1.163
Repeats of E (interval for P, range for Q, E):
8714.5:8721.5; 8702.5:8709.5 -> -1.170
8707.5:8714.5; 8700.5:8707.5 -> -1.171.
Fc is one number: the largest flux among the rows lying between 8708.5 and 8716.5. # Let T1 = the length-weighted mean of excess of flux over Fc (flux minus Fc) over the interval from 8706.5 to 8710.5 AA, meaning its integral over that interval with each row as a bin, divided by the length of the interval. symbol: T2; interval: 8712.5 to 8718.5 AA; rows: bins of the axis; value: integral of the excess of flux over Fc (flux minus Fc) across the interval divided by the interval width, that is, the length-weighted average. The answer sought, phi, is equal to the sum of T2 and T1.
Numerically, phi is -0.002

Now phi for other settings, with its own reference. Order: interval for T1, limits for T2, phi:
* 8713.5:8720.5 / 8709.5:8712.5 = -0.004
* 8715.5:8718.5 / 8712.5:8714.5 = -0.004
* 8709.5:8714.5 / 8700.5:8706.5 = 0.003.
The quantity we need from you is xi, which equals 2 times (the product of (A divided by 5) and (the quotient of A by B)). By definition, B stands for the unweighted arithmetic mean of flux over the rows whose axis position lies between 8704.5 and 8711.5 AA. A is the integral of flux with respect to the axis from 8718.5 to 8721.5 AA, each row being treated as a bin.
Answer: 11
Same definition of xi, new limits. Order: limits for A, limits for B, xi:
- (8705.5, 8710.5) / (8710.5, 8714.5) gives 29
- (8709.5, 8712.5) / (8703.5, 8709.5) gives 11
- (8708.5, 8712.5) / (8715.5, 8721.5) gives 19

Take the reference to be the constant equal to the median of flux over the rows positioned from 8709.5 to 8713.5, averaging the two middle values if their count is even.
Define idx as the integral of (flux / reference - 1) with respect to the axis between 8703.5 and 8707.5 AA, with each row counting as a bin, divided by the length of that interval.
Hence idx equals 0.0026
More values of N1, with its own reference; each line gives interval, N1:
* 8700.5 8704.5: -30.6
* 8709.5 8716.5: -25.9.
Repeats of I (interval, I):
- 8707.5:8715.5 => 2.93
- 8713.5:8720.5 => 2.929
